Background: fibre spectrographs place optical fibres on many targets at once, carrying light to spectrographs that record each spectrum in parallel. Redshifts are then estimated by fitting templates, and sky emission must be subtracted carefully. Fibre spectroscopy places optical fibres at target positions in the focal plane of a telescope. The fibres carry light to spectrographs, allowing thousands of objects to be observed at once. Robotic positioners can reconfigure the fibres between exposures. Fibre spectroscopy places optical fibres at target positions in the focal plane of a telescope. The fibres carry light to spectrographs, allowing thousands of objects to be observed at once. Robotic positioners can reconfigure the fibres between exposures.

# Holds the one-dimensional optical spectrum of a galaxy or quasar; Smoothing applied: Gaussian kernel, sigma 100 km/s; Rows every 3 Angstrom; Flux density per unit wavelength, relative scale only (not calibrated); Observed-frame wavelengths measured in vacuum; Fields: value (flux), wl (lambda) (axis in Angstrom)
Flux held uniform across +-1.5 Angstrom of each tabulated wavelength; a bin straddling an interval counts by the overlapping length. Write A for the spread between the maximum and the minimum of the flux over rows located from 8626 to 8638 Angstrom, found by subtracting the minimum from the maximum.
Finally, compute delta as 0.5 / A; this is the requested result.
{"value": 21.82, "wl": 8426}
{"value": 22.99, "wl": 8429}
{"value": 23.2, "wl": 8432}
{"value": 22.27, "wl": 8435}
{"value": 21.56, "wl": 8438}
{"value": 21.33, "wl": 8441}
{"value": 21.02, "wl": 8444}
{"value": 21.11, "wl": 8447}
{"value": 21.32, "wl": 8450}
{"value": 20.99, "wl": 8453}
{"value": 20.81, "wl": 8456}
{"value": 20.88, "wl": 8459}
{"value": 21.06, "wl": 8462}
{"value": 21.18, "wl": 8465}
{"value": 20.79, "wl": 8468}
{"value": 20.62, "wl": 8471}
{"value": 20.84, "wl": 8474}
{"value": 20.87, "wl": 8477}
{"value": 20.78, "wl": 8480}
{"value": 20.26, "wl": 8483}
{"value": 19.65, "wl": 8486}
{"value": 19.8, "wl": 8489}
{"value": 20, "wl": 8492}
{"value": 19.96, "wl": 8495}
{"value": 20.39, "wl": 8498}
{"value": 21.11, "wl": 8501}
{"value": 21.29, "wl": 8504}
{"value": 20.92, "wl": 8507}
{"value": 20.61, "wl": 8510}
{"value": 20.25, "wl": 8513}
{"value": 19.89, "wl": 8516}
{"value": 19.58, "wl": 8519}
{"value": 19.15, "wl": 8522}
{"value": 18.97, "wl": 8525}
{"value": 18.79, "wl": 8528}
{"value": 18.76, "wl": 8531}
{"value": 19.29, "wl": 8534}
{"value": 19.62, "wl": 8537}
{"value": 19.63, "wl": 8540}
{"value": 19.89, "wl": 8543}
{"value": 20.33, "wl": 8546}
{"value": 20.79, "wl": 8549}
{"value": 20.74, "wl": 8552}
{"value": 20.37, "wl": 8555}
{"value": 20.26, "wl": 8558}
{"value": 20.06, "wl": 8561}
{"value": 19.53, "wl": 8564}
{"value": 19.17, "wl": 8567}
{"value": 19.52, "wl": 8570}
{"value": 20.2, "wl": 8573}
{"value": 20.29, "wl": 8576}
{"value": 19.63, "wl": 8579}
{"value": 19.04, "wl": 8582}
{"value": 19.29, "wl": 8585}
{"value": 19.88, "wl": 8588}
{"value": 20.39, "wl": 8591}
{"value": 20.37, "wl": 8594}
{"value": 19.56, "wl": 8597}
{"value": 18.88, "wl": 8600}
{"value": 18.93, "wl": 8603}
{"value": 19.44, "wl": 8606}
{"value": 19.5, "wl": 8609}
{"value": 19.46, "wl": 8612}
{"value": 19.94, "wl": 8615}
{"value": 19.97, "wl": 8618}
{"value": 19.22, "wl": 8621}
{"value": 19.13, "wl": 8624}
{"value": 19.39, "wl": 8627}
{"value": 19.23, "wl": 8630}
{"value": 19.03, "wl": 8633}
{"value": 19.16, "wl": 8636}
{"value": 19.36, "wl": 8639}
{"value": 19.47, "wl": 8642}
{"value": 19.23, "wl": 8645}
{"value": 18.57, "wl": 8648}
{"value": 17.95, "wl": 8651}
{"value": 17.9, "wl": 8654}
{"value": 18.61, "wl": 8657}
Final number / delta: 1.4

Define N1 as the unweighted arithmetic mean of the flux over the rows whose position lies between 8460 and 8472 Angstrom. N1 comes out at 20.9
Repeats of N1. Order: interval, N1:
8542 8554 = 20.4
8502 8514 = 20.8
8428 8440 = 22.5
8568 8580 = 19.9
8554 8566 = 20.1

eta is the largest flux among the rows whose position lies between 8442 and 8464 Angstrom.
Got 21.32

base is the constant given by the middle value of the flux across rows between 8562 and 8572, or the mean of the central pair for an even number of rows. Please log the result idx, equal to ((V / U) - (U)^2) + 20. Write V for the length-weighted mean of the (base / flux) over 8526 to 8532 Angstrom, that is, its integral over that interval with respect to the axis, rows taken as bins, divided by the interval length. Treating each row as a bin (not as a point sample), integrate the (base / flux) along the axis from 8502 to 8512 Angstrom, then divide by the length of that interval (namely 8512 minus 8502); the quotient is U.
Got 20.2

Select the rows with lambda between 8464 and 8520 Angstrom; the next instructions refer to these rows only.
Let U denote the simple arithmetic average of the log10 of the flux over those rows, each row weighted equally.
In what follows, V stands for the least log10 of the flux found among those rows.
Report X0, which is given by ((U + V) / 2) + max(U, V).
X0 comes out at 2.61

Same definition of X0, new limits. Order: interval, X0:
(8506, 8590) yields 2.58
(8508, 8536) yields 2.57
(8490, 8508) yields 2.62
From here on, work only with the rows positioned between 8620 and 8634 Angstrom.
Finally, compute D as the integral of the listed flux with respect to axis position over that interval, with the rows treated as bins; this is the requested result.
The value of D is 269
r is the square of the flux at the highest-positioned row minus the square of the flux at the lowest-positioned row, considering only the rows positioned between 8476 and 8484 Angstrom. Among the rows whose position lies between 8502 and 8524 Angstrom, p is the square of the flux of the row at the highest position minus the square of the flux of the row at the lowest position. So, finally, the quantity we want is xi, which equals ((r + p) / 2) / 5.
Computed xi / -11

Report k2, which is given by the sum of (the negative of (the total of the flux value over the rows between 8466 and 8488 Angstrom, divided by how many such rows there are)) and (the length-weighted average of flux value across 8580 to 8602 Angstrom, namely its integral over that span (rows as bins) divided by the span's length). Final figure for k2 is -0.9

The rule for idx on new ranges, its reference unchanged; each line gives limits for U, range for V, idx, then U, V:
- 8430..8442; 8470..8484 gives 20.3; 0.88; 0.944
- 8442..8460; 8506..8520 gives 20.2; 0.93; 0.964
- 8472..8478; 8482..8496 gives 20.2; 0.94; 0.980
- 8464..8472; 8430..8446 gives 20.1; 0.94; 0.893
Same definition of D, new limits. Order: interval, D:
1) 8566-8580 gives 277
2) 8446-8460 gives 294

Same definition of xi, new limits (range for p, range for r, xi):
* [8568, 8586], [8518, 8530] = -4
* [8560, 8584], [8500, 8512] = -6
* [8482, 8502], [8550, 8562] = 1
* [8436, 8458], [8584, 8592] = 1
